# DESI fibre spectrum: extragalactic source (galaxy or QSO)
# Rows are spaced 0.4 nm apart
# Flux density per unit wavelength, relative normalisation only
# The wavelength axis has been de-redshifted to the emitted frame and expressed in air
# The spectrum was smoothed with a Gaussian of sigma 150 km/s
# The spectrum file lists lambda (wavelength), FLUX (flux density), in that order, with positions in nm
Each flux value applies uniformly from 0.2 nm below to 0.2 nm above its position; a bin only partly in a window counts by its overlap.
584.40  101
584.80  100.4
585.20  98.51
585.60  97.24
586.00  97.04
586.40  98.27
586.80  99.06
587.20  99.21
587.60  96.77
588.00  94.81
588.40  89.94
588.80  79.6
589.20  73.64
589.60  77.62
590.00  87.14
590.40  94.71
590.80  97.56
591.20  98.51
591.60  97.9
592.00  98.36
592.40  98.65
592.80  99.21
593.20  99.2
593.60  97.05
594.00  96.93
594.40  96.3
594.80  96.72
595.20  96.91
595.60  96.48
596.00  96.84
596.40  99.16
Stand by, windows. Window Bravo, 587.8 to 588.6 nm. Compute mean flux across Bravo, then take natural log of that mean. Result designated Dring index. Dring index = 4.53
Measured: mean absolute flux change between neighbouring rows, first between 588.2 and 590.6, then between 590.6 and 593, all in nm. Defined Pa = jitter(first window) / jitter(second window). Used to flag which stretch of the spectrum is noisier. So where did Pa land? 13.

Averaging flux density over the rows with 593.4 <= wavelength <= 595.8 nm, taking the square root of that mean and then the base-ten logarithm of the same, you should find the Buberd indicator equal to 0.993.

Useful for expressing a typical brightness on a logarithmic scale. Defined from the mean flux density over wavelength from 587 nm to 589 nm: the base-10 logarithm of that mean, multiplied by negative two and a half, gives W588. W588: -4.91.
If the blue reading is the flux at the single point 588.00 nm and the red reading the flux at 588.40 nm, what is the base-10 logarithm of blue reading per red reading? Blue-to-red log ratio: 0.023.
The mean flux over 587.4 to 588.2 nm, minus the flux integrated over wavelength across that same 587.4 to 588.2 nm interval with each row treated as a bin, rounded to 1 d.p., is 19.2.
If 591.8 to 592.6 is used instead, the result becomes 19.7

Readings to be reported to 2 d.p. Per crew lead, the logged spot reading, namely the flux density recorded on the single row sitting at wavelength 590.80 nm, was 97.56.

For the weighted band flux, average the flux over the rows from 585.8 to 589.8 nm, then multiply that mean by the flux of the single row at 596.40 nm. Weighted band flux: 8983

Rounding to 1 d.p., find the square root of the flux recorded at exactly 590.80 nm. 9.9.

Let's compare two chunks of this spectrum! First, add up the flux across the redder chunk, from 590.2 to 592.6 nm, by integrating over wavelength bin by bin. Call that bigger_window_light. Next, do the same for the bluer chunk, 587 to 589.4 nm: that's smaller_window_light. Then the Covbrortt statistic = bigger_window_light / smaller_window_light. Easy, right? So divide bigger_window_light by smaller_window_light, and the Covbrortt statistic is 1.10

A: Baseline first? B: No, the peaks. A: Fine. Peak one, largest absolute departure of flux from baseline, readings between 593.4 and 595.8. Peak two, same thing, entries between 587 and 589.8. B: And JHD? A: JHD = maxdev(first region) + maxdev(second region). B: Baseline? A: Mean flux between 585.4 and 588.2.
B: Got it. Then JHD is 25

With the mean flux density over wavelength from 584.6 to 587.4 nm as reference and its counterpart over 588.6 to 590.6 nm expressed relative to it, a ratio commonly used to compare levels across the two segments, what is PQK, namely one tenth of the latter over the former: 0.084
